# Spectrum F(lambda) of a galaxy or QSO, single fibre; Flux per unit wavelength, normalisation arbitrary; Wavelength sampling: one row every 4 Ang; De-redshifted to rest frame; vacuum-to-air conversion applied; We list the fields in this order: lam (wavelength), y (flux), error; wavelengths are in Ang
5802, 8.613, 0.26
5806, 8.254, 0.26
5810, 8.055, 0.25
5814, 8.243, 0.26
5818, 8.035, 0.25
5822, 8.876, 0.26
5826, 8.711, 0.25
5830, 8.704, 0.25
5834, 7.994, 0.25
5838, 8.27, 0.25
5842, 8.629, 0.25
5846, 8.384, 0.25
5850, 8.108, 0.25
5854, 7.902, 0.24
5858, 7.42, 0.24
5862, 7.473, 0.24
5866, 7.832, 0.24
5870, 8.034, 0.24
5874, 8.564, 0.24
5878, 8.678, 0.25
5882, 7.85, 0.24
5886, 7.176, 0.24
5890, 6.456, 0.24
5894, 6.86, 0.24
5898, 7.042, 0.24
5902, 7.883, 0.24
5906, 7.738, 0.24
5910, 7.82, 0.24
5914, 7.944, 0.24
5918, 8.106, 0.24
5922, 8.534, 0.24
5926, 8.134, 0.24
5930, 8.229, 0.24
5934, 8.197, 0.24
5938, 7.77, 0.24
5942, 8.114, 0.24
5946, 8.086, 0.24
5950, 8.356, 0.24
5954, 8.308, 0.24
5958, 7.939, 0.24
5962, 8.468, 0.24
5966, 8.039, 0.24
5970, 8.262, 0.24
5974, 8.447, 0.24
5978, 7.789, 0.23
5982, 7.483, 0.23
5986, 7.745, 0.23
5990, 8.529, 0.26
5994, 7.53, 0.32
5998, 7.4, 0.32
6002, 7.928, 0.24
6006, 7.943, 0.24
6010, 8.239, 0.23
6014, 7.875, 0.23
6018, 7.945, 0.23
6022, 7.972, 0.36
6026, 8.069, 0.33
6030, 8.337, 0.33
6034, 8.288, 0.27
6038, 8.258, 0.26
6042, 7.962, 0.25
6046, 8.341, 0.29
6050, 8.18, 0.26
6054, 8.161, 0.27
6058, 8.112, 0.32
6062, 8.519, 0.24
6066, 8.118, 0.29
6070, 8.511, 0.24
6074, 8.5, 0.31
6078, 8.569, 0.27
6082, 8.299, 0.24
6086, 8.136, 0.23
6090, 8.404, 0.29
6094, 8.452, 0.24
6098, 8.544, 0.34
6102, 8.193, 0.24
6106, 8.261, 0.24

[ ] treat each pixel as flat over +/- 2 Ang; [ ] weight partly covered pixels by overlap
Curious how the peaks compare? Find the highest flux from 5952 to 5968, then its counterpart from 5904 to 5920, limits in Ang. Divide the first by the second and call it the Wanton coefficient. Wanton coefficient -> 1.04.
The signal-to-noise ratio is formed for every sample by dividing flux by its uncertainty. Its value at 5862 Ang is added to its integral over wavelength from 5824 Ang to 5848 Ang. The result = 842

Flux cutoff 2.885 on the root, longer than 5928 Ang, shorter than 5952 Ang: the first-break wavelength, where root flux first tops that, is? 5950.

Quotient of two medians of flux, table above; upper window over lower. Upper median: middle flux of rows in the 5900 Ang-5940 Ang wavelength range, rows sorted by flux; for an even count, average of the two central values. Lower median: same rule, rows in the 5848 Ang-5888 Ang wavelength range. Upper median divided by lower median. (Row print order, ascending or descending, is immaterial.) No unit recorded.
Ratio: 1.019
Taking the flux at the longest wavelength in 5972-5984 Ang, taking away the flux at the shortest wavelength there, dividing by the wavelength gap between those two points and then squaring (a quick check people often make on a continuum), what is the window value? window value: 0.015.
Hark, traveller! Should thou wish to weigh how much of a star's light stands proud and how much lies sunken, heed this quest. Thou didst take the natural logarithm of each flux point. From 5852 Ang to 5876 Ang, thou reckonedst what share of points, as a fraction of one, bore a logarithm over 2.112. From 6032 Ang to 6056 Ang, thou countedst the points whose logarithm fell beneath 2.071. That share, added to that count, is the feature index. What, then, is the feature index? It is 0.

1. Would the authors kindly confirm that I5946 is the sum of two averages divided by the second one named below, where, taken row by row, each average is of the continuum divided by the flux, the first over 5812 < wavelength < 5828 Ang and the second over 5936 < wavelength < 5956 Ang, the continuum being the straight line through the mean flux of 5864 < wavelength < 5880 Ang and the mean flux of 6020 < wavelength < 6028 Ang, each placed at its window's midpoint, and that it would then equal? 1.99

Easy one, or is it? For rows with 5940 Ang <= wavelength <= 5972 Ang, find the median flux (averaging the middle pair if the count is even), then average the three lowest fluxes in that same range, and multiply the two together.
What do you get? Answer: 65.7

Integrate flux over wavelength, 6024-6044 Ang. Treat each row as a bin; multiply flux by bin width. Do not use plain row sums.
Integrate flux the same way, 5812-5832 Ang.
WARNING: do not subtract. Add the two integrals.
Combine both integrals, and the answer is 334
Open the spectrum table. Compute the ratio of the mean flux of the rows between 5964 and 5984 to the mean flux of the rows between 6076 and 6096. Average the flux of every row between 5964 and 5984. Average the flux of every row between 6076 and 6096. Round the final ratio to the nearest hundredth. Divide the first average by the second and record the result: 0.96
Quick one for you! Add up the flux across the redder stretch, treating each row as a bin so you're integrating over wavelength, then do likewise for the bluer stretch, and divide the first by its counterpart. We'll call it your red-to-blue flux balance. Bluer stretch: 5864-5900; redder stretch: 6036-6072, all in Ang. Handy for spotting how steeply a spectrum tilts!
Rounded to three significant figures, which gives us 1.08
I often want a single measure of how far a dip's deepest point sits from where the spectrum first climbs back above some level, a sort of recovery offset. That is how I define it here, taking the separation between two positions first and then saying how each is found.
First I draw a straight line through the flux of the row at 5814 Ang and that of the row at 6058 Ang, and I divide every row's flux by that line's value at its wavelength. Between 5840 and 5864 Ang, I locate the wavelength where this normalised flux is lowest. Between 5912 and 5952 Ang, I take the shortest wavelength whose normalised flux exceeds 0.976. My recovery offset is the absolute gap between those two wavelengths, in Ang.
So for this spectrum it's 60 Ang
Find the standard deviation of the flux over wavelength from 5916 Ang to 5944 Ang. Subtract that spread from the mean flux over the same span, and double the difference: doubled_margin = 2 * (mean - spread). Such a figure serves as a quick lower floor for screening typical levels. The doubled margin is 15.9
